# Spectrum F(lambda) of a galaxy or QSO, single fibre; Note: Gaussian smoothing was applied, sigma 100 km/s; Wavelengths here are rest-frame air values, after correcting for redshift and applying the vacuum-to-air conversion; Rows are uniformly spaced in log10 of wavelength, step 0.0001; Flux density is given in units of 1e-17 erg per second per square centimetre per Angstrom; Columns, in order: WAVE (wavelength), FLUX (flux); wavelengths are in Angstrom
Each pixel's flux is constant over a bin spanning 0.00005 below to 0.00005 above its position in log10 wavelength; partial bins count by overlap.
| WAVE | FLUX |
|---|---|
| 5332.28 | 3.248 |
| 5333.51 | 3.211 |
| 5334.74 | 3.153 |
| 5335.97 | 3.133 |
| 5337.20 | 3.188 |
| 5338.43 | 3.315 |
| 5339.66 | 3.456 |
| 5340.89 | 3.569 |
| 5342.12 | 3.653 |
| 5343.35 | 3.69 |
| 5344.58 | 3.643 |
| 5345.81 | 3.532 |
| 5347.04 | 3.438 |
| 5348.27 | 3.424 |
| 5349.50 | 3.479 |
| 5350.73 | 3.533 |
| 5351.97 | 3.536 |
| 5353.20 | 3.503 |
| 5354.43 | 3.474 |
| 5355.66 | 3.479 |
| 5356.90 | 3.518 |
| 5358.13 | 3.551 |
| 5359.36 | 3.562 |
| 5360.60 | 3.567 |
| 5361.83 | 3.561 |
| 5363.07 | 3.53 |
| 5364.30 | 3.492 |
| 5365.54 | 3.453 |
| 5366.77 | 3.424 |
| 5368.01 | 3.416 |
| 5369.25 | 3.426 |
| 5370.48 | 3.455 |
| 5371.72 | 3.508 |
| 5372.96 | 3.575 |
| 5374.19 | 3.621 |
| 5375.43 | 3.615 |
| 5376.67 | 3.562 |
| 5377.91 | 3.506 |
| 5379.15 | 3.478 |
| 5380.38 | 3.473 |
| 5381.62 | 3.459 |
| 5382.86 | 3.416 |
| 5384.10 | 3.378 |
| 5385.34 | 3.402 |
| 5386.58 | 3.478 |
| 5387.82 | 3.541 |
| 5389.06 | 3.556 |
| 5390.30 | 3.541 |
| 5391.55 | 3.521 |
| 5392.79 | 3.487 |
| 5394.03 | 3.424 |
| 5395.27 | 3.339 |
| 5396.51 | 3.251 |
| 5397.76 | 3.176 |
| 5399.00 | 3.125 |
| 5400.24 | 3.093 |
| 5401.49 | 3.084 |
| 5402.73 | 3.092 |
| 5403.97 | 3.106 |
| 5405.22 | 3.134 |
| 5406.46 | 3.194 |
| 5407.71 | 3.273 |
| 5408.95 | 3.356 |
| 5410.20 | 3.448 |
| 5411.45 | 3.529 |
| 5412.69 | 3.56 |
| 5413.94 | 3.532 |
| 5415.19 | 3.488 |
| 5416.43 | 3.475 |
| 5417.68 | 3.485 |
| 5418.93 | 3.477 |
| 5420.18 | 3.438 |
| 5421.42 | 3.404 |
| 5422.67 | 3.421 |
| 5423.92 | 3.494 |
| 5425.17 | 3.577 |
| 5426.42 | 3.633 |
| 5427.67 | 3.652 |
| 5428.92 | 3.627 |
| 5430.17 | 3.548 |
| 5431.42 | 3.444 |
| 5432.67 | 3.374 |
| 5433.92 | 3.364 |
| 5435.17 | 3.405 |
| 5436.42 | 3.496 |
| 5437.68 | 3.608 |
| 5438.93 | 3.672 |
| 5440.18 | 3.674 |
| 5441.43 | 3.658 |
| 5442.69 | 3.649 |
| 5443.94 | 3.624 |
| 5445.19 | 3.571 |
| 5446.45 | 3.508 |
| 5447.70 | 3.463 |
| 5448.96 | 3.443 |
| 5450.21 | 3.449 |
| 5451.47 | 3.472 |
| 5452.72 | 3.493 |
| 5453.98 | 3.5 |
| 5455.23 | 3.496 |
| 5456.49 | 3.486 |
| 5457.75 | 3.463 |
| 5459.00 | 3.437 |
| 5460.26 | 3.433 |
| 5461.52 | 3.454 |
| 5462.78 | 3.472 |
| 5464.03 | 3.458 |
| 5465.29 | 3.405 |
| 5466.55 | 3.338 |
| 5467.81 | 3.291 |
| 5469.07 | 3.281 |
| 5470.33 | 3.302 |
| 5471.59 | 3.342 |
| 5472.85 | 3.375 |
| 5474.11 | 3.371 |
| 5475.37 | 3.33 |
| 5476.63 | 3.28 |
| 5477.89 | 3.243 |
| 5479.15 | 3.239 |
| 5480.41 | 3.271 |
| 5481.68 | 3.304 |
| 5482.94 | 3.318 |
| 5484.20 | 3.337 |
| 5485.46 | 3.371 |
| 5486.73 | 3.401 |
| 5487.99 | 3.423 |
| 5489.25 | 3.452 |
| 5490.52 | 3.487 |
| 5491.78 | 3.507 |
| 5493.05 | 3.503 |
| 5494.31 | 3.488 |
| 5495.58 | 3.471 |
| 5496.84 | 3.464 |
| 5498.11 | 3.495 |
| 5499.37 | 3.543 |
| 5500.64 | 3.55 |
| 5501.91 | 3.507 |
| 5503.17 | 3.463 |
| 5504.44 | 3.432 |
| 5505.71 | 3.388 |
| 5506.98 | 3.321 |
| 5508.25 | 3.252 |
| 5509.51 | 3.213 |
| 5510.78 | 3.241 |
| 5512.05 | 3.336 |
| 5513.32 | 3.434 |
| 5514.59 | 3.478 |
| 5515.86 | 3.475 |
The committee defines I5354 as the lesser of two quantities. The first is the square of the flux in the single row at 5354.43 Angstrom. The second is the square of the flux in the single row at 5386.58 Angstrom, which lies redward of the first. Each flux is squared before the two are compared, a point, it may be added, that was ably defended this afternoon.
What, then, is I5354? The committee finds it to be 12.1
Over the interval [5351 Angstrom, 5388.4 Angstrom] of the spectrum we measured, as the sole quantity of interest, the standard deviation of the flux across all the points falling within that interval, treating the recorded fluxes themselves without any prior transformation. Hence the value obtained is 0.06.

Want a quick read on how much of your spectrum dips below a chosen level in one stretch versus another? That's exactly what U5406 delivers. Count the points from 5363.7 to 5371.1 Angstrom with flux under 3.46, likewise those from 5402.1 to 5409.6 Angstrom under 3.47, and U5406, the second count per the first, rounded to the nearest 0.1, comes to 1.2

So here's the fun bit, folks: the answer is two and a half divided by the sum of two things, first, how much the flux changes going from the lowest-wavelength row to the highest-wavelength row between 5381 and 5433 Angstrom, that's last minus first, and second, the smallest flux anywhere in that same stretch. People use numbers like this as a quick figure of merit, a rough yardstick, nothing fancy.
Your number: 0.834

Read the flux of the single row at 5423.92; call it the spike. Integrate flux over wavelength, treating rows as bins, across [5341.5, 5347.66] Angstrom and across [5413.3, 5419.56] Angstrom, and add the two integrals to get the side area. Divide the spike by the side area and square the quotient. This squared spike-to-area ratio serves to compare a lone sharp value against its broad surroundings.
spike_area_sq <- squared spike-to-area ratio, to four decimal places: 0.0063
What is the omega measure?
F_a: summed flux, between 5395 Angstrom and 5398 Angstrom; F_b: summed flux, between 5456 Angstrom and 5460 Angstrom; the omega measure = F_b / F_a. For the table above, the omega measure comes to 1.06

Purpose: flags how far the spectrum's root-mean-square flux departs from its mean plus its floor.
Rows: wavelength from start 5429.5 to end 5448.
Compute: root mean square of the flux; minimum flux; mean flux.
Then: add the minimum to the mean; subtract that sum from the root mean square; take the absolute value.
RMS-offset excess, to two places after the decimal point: 3.36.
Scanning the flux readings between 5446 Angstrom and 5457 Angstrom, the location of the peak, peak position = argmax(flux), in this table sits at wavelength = 5446.45 Angstrom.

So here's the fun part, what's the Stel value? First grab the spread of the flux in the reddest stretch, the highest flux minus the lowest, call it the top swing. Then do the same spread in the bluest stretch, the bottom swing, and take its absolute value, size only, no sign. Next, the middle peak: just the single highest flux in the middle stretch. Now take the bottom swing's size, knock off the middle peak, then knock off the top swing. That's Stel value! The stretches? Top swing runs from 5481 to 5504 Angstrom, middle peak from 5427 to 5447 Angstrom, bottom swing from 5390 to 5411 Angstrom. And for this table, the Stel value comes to -3.46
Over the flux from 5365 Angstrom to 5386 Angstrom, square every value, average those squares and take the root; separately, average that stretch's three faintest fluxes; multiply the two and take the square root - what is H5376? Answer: 3.44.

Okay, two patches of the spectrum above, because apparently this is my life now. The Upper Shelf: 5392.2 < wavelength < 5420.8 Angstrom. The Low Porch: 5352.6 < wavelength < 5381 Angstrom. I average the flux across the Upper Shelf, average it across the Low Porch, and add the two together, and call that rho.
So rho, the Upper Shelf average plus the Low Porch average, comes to 6.84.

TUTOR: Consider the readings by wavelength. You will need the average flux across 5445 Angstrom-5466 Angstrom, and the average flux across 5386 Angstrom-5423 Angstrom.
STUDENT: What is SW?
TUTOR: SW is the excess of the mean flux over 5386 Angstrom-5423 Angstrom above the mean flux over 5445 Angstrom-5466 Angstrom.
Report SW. -0.10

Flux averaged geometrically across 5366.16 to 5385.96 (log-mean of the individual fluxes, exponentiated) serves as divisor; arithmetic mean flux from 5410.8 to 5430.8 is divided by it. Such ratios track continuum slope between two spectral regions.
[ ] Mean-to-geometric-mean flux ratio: 1.01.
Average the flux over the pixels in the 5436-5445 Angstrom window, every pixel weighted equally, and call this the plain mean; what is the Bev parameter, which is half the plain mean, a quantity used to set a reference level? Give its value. 1.81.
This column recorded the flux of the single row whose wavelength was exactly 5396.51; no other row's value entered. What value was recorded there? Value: 3.251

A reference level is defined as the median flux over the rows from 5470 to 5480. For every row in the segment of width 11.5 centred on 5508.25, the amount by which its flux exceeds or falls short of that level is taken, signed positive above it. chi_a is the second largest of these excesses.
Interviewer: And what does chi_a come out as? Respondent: 0.12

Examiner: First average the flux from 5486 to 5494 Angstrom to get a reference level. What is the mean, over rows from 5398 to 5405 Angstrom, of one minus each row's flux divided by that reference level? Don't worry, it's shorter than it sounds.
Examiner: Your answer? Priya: 0.10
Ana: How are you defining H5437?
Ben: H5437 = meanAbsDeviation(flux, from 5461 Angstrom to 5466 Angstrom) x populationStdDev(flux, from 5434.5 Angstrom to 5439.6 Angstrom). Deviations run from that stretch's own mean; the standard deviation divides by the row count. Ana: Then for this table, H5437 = 0.0022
